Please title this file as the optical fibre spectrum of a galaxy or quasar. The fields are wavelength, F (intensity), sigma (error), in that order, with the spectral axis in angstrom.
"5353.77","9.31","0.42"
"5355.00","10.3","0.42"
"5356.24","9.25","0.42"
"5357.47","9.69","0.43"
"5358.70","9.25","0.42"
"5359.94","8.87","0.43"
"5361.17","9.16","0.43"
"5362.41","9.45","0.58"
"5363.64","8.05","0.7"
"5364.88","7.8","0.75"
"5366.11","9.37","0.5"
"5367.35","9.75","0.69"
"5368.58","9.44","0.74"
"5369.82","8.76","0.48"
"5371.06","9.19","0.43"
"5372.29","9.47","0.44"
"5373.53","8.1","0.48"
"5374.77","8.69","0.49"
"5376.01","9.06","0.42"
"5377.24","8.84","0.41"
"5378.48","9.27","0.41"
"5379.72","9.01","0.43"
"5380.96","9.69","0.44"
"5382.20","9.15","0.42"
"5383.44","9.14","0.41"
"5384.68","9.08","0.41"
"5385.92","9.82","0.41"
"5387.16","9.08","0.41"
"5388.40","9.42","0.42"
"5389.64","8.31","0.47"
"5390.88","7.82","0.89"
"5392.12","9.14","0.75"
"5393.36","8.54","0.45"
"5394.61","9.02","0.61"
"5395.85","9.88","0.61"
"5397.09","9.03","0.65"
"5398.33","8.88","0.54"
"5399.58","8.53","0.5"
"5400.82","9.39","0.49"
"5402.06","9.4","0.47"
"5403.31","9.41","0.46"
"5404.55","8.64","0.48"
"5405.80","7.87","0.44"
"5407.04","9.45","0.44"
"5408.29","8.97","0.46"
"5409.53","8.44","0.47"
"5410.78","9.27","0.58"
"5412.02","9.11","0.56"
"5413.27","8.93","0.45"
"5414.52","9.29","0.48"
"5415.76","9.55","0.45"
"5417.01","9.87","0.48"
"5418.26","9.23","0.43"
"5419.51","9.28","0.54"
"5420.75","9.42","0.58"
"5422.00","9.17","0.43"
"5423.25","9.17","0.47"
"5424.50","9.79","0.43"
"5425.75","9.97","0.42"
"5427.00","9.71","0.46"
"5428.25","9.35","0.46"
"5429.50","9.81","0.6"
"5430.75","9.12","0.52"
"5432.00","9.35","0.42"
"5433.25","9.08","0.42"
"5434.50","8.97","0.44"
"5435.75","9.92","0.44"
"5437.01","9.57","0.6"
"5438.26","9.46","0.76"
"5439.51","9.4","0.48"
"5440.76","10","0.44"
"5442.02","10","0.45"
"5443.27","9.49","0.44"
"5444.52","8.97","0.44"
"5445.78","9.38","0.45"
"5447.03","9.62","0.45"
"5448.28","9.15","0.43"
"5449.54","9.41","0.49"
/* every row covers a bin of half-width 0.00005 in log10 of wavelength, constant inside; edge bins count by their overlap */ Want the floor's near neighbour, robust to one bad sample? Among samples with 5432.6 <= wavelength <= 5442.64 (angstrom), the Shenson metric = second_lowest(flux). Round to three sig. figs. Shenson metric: 9.08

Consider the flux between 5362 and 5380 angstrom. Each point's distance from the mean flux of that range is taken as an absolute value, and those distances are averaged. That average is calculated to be 0.461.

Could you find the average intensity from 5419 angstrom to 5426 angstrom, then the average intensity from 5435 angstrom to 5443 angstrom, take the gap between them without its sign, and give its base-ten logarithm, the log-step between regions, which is -0.6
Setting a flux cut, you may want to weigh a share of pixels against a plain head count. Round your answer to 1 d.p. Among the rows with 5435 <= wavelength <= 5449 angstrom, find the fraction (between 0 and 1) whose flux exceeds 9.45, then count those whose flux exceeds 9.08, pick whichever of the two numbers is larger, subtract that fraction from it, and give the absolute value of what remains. 9.4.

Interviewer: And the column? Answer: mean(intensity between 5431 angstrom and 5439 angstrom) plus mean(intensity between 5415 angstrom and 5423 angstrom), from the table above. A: 18.8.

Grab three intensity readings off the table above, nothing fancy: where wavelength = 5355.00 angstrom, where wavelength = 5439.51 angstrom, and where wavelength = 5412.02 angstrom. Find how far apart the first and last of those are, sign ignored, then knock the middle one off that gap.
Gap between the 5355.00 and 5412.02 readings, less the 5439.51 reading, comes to -8.21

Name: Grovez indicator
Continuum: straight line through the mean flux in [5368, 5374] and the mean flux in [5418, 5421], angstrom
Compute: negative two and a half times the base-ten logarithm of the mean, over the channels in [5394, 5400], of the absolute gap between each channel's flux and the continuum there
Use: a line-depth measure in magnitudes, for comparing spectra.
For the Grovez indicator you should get 1.04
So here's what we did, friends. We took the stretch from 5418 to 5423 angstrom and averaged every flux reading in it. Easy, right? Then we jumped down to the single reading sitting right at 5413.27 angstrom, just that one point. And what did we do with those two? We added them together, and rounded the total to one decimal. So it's 18.2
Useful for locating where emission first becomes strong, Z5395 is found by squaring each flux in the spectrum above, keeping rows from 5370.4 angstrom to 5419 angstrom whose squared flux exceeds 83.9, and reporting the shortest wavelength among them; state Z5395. 5371.06 angstrom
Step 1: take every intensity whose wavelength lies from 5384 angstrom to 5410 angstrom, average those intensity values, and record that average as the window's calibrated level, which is 9.0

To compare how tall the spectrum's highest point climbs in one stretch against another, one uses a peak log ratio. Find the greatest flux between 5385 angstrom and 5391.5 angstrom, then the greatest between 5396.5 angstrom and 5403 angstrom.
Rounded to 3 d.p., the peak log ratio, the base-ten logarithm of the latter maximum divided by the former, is -0.019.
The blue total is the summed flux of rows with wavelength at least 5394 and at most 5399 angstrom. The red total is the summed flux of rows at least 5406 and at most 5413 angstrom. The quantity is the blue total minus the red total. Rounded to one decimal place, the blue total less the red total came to -8.4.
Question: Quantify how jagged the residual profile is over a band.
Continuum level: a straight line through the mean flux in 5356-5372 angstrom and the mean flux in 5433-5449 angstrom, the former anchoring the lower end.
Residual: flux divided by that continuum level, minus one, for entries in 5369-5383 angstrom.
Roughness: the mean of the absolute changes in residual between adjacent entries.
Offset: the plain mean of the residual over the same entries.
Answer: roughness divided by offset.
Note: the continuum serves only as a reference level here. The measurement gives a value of -4.3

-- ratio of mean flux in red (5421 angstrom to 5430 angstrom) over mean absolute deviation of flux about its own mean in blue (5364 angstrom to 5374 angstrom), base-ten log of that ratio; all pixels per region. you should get 1.22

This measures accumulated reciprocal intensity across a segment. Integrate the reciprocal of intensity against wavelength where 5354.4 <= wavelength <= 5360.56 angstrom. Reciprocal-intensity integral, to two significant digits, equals 0.65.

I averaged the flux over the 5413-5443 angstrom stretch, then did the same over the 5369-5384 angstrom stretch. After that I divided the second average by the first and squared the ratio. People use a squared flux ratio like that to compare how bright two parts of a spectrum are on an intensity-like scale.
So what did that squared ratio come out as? 0.91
